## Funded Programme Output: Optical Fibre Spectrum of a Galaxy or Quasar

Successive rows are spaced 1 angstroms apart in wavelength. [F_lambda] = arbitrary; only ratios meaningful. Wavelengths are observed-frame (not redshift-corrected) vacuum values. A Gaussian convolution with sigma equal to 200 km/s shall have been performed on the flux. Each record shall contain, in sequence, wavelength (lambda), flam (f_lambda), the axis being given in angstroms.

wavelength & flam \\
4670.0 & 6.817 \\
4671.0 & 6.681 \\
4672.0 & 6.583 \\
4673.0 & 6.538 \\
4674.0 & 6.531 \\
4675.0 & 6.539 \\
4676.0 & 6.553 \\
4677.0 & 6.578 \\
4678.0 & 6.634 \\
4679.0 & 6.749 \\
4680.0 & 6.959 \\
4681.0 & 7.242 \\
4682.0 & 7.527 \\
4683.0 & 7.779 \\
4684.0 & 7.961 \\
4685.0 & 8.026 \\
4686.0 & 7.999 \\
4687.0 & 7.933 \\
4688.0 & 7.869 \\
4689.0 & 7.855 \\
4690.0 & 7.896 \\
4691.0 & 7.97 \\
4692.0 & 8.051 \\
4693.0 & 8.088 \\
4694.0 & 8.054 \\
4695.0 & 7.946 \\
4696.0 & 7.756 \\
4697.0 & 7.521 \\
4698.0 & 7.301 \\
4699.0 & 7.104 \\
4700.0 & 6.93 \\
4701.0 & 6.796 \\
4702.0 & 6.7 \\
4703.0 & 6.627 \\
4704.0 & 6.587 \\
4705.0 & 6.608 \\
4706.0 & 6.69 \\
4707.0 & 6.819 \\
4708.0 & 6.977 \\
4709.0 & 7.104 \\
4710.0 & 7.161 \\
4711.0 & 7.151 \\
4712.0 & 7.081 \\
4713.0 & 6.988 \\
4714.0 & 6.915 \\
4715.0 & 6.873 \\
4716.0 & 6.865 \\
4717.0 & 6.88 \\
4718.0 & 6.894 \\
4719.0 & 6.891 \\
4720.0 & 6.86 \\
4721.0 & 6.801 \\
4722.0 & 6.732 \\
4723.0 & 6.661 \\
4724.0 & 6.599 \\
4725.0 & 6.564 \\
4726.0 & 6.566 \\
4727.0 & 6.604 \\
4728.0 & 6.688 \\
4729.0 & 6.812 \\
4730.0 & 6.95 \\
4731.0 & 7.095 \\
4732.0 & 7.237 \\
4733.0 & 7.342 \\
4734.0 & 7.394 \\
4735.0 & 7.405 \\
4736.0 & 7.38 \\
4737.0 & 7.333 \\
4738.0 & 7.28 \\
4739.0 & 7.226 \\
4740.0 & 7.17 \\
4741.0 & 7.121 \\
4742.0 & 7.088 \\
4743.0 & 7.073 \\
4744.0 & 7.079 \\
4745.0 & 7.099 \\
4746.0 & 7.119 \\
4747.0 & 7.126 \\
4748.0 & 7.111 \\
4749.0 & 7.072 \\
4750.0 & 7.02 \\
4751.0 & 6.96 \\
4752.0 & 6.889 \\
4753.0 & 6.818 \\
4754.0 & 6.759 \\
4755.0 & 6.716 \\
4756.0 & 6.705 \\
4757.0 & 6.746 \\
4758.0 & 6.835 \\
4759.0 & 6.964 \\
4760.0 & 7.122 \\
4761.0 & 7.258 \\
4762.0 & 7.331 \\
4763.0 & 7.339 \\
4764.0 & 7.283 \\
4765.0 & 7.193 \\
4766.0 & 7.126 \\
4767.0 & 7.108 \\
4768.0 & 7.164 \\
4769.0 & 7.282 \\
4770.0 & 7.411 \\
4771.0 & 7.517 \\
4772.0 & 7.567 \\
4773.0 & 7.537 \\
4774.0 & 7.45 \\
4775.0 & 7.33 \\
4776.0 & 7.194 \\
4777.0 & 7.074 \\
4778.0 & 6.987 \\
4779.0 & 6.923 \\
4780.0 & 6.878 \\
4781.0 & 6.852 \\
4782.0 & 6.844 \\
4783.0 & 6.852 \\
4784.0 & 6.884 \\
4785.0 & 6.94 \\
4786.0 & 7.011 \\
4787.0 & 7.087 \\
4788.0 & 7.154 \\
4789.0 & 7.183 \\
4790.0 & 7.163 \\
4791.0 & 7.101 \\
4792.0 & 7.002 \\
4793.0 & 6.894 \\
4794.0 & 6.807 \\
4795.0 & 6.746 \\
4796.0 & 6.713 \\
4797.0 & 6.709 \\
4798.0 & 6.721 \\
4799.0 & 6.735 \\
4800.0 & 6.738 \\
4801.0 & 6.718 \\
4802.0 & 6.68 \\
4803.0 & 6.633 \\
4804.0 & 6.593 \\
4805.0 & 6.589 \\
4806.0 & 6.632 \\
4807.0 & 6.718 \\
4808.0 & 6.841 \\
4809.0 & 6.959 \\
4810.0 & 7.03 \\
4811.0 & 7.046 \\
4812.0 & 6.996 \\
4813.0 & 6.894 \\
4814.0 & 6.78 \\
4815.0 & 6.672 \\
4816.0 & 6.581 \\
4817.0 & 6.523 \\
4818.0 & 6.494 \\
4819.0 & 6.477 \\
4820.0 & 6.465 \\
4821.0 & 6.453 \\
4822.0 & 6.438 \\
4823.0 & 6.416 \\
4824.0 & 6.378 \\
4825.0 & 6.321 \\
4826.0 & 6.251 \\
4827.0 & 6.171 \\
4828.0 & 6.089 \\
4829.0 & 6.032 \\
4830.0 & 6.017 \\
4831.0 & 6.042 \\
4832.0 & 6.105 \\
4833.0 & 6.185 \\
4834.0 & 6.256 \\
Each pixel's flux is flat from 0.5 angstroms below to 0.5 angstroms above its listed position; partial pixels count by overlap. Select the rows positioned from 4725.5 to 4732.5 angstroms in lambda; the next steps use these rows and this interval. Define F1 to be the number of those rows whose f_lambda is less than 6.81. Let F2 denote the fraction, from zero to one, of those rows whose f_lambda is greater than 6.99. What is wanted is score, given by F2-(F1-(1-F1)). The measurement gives -5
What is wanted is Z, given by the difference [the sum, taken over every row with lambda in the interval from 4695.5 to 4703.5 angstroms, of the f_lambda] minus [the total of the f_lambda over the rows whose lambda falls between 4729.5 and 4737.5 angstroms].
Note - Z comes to -1.4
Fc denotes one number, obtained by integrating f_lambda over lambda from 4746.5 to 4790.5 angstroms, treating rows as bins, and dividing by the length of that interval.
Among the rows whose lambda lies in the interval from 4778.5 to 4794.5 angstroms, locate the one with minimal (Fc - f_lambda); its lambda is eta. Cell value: 4789.0 angstroms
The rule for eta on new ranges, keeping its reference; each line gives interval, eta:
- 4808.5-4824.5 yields 4811.0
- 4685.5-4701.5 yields 4693.0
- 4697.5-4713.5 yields 4698.0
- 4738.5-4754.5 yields 4739.0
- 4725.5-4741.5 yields 4735.0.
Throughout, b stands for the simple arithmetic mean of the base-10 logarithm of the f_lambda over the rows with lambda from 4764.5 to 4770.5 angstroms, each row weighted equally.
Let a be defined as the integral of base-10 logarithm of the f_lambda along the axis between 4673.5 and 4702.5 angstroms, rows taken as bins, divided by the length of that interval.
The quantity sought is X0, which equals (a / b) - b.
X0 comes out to 0.15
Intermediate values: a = 0.868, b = 0.858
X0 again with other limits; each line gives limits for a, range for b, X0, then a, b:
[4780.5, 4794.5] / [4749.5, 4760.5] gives 0.17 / 0.844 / 0.837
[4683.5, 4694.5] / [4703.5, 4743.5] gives 0.23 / 0.902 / 0.842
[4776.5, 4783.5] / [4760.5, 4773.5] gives 0.11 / 0.840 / 0.864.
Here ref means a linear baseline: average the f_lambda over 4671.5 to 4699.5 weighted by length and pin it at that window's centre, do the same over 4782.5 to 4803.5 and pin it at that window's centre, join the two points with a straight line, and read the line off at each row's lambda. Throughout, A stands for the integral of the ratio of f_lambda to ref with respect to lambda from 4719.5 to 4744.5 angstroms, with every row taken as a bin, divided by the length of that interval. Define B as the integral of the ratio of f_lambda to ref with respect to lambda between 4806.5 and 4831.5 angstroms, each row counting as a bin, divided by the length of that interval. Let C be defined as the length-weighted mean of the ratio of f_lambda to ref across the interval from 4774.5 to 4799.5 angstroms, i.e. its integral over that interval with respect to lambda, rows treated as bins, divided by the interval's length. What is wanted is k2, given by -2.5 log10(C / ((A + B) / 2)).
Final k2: -0.04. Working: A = 0.975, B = 0.97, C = 1.006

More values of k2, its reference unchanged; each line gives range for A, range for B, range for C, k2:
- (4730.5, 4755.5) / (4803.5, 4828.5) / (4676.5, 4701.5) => -0.04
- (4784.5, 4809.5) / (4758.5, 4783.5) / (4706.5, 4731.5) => 0.07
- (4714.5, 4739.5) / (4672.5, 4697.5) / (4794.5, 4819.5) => 0.00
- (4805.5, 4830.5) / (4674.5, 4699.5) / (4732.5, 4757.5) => 0.00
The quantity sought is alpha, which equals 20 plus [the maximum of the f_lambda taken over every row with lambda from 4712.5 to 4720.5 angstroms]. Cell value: 27.0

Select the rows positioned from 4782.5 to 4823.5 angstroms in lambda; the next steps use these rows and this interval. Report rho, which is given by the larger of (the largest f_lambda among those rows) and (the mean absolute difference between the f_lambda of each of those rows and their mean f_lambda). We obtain 7.18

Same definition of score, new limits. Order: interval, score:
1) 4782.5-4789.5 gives 2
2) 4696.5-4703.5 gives -5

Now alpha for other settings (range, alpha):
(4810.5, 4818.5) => 27.0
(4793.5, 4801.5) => 26.8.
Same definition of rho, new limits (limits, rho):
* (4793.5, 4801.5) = 6.81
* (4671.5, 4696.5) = 8.09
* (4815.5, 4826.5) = 6.58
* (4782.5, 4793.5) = 7.18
